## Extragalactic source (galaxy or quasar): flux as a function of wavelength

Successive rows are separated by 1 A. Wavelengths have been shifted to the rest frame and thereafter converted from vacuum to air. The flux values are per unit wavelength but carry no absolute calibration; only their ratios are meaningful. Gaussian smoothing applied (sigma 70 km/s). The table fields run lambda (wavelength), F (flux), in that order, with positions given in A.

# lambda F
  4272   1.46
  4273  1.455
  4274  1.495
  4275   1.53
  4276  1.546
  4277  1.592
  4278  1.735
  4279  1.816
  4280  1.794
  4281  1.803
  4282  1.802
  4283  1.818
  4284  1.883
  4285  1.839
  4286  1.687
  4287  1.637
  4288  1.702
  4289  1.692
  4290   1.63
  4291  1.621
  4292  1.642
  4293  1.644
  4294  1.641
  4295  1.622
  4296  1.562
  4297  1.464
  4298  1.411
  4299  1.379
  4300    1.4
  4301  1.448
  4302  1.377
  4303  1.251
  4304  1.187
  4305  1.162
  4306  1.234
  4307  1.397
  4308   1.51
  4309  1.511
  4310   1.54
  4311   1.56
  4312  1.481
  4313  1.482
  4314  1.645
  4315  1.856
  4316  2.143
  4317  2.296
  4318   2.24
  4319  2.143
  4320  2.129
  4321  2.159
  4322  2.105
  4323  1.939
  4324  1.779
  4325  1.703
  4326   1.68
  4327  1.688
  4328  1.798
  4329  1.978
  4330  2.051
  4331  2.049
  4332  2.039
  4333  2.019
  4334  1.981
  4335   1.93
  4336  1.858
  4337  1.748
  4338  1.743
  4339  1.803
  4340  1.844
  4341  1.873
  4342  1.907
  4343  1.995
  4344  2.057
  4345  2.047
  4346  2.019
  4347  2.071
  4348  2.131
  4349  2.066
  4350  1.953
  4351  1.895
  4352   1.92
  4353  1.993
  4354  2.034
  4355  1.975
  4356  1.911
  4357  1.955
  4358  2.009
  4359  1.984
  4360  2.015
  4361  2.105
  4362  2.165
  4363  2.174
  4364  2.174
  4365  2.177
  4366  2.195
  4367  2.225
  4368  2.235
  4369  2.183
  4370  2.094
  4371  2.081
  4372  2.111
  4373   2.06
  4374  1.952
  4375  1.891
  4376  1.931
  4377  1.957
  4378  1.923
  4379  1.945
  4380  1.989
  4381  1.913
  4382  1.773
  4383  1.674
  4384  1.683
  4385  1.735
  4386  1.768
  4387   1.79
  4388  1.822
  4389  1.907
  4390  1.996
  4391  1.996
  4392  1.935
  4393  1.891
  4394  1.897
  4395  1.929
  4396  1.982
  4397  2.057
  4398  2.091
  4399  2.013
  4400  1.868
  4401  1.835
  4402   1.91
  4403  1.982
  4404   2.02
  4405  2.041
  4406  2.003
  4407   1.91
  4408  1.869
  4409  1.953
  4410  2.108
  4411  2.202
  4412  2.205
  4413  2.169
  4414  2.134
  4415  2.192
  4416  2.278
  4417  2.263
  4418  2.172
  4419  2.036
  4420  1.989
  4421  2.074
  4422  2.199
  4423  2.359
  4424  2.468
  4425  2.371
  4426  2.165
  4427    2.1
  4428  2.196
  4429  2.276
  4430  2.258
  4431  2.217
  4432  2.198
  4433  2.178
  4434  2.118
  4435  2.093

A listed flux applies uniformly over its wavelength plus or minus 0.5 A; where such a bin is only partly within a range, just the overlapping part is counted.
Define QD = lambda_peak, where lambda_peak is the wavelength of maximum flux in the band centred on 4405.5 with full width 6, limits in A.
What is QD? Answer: 4405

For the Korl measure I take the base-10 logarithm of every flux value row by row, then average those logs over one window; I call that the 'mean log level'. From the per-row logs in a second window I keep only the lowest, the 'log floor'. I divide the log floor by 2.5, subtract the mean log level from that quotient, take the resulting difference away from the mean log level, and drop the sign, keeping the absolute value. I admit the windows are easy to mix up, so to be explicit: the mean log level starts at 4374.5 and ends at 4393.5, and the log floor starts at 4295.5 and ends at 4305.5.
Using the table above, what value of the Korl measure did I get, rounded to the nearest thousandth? 0.516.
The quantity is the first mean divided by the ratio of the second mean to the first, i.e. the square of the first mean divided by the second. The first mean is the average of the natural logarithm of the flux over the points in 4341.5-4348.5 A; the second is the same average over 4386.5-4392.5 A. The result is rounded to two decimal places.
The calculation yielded 0.78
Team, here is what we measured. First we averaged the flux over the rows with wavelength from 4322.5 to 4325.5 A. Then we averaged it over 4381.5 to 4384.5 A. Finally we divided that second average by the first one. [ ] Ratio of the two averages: 0.95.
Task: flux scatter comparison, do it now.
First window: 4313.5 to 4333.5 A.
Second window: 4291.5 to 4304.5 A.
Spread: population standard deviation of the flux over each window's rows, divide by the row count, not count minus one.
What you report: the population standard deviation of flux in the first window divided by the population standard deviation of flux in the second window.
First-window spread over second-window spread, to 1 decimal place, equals 1.3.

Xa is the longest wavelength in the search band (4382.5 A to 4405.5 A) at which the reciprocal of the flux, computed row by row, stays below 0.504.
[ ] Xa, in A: 4405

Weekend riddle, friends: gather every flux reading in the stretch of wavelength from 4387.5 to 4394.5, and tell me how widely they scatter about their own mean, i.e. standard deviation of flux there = 0.06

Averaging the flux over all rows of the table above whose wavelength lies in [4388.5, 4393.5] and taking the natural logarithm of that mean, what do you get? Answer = 0.67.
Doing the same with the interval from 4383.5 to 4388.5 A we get 0.57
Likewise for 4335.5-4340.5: 0.59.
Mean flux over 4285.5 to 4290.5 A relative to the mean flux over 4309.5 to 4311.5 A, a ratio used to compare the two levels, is 1.08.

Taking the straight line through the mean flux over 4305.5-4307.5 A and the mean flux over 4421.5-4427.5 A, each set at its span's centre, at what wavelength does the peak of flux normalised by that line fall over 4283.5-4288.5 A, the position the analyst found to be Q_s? 4284 A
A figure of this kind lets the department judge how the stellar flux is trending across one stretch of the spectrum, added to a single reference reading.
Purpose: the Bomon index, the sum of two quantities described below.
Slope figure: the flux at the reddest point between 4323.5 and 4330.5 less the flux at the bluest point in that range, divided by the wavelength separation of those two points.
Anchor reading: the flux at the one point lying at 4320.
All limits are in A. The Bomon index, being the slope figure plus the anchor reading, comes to 2.17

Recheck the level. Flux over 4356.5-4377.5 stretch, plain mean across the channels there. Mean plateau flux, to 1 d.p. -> 2.1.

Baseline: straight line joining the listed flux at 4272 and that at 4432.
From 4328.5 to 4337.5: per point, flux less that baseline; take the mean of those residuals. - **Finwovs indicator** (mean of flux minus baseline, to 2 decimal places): 0.22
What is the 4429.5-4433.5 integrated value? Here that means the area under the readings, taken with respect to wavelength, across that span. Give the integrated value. 8.85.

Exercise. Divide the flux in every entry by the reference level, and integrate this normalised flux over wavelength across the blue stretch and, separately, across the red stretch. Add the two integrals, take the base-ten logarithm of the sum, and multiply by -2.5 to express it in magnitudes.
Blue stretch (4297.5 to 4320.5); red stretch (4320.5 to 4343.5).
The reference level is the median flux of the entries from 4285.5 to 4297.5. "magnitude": -4.23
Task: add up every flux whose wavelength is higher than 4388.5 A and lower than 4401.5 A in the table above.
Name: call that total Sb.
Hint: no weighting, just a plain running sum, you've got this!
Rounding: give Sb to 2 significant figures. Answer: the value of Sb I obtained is 25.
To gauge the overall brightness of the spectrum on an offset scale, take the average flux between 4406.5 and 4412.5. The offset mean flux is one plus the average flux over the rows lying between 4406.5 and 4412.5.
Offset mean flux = 3.04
